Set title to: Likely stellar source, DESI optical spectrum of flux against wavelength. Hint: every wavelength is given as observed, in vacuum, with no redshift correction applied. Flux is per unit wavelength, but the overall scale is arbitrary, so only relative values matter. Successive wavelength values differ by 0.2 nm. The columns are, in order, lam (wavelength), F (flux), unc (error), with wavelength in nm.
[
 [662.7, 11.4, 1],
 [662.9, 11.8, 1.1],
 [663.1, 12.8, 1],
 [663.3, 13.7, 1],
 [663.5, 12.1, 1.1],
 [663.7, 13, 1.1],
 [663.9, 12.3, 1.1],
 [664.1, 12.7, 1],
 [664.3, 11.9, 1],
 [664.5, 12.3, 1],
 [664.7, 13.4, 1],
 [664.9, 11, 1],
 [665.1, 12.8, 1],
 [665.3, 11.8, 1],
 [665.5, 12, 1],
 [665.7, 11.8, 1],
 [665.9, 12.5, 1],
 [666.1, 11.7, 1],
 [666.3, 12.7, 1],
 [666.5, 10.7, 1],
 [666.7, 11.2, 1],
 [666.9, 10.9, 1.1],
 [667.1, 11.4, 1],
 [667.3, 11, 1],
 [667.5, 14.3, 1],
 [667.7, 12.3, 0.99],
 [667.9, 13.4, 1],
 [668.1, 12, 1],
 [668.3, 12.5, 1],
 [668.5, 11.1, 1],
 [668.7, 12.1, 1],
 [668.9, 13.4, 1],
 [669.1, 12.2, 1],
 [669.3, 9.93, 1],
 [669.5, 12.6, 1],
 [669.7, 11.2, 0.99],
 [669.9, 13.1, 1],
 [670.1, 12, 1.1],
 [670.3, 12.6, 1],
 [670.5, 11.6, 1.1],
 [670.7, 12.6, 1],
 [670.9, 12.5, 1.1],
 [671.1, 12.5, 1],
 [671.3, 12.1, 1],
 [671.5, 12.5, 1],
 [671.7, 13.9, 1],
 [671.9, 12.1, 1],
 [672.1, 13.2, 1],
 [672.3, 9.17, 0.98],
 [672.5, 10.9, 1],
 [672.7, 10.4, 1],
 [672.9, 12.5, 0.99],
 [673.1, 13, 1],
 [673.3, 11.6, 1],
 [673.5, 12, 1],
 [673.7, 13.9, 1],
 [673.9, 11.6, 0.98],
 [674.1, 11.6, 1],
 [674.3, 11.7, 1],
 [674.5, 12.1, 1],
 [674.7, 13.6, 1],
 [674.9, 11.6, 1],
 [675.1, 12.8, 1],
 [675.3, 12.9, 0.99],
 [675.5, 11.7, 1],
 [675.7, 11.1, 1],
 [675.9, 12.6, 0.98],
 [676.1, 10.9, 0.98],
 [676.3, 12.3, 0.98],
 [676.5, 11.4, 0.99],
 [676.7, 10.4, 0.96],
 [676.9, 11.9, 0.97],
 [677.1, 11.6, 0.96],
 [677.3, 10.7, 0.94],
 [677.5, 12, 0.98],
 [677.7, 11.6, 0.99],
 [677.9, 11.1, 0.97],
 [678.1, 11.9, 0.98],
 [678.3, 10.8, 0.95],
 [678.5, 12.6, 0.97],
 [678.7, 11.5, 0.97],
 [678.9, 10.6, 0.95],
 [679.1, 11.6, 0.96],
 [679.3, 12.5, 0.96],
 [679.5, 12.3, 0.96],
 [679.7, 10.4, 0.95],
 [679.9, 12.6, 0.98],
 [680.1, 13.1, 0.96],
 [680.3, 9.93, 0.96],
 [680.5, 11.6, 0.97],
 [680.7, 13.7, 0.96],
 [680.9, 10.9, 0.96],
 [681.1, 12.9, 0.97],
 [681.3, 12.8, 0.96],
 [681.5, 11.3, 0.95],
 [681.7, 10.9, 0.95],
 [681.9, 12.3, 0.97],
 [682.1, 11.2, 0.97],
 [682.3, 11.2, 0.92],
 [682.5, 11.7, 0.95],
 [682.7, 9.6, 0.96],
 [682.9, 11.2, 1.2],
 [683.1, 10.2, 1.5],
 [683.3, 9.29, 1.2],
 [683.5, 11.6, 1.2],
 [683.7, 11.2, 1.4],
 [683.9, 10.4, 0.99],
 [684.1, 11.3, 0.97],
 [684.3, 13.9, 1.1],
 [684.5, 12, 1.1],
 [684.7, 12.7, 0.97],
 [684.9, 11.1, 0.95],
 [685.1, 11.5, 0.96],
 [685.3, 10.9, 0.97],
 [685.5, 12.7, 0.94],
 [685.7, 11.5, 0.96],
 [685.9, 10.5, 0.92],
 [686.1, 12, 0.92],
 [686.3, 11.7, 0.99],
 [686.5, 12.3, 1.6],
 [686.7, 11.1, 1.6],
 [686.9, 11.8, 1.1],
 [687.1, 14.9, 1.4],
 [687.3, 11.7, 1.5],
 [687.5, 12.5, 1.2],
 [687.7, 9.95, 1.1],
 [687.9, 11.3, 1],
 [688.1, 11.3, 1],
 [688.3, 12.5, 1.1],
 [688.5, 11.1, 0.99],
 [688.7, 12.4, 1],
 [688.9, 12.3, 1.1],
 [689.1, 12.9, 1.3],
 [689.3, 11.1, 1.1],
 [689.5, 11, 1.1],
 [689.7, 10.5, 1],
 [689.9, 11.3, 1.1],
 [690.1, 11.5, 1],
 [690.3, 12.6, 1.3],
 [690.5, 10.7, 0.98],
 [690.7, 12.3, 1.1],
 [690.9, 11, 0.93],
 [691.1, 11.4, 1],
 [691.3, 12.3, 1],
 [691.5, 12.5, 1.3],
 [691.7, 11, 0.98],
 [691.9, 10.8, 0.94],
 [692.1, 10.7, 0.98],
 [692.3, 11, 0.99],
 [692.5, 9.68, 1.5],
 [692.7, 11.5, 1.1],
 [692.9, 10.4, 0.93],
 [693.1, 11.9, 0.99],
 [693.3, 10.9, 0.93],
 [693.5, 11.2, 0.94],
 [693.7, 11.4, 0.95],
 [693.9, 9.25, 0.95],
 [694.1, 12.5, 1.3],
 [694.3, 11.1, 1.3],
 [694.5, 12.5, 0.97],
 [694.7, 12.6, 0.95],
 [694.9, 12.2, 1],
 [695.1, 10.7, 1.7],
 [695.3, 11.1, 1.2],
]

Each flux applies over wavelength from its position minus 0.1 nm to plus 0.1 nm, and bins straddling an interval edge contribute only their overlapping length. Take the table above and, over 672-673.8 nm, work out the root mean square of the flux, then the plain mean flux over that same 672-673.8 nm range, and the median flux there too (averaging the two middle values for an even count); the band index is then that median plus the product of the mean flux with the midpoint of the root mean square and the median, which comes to 154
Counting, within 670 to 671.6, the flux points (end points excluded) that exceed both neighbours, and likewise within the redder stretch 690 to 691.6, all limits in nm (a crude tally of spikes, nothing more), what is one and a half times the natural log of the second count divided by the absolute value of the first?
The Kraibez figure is 0.0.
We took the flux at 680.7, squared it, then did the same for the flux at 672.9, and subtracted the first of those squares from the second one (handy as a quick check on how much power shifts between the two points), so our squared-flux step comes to -31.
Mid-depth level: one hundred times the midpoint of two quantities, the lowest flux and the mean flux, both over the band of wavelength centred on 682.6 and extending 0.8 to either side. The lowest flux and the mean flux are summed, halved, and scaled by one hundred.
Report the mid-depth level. 1006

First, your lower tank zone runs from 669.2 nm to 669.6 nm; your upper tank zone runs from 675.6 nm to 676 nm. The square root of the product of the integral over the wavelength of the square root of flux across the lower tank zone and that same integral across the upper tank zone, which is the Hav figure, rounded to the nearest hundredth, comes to 1.36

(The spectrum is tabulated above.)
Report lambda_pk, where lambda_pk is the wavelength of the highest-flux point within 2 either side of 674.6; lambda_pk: 673.7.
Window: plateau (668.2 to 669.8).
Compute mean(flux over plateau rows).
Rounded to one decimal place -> 11.9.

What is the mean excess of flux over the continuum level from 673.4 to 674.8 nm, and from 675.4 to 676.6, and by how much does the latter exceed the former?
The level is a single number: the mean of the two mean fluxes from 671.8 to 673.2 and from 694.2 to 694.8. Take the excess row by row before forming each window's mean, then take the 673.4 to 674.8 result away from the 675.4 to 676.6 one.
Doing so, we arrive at -0.69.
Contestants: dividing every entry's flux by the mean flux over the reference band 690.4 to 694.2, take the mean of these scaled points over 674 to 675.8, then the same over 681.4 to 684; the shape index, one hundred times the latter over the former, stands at 90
